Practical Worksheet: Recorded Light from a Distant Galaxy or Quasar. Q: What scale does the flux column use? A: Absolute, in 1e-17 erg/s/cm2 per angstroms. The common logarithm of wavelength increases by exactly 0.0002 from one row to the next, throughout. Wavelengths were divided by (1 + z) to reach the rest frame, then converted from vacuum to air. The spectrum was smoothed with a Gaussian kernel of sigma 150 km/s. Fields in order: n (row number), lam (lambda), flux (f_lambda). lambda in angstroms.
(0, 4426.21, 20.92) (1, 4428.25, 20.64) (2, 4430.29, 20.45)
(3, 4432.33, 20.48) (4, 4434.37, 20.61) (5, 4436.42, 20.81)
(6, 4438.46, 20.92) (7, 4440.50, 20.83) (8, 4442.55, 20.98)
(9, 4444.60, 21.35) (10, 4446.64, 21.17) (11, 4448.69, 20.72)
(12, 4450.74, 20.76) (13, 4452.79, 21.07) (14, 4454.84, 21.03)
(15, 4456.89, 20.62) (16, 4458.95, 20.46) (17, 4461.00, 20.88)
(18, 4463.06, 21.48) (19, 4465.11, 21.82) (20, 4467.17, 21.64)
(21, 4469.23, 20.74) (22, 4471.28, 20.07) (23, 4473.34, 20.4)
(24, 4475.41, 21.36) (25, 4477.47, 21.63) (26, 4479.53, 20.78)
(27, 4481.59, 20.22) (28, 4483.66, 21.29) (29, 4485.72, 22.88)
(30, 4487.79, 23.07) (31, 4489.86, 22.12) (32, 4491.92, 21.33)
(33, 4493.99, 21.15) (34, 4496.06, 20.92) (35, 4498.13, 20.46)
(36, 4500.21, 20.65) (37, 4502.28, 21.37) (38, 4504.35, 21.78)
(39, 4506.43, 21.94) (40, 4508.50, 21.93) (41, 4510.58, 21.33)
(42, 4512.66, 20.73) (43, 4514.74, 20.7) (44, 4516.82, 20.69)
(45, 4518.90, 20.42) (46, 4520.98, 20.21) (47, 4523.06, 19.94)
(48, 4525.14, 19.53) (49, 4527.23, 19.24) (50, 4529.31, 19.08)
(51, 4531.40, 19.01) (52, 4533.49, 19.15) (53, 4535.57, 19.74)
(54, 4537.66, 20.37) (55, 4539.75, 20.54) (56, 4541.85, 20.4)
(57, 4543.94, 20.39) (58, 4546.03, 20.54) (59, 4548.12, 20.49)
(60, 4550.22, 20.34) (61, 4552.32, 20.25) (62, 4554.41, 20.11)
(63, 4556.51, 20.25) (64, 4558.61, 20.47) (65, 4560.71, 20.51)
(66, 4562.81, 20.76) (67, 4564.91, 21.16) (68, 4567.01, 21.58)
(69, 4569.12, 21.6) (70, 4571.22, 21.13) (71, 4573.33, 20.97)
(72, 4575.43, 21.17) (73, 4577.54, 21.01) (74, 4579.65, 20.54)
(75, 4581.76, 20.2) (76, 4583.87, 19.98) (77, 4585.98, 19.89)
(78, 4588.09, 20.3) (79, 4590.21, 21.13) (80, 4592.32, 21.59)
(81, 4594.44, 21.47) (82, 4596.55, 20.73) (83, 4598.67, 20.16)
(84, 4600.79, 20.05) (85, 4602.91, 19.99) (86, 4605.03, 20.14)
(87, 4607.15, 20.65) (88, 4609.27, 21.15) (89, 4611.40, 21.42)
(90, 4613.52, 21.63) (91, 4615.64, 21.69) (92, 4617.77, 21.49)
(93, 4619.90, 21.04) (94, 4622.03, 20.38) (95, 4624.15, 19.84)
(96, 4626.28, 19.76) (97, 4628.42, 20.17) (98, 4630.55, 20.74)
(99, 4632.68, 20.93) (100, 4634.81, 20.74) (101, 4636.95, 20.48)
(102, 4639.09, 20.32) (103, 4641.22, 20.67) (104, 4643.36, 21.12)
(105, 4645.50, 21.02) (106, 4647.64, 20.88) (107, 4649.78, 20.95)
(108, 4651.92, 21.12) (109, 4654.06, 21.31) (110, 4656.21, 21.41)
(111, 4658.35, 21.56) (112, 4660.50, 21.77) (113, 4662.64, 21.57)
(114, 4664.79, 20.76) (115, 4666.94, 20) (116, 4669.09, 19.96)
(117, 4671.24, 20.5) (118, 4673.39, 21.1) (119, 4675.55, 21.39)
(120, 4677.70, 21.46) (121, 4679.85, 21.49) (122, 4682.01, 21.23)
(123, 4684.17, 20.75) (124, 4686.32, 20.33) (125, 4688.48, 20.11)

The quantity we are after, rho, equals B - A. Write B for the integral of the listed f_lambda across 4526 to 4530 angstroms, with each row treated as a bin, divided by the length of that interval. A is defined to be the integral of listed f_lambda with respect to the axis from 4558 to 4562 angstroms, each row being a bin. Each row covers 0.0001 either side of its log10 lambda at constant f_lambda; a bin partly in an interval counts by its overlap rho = -62.9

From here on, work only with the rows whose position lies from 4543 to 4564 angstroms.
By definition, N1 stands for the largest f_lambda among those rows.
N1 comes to 20.76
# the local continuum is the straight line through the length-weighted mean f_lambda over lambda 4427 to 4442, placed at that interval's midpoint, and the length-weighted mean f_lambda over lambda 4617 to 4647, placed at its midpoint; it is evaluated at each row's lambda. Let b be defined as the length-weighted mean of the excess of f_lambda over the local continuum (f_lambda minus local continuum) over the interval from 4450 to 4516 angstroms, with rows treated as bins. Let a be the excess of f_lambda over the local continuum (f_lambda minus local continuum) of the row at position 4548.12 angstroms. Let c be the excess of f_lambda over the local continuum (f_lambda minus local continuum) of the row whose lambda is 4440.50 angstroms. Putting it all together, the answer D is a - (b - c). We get -0.5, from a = -0.2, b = 0.54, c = 0.1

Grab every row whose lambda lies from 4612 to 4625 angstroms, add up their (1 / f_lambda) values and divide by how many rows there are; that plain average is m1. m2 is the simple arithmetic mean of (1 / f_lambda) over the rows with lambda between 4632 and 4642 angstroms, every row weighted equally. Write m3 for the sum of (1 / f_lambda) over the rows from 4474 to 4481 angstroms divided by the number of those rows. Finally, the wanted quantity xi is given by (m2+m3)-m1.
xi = 0.0479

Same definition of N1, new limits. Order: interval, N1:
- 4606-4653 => 21.69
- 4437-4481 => 21.82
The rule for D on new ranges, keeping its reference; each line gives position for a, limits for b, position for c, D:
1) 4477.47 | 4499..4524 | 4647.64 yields 0.9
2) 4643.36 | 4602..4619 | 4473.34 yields -0.2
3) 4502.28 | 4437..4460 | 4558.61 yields 0.3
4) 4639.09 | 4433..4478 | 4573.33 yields -0.2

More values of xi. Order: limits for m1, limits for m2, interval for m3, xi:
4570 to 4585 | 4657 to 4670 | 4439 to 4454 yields 0.0472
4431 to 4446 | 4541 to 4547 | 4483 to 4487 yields 0.0463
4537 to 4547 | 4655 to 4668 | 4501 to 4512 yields 0.0445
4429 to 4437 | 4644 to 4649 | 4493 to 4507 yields 0.0464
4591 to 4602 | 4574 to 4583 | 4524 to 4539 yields 0.0516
